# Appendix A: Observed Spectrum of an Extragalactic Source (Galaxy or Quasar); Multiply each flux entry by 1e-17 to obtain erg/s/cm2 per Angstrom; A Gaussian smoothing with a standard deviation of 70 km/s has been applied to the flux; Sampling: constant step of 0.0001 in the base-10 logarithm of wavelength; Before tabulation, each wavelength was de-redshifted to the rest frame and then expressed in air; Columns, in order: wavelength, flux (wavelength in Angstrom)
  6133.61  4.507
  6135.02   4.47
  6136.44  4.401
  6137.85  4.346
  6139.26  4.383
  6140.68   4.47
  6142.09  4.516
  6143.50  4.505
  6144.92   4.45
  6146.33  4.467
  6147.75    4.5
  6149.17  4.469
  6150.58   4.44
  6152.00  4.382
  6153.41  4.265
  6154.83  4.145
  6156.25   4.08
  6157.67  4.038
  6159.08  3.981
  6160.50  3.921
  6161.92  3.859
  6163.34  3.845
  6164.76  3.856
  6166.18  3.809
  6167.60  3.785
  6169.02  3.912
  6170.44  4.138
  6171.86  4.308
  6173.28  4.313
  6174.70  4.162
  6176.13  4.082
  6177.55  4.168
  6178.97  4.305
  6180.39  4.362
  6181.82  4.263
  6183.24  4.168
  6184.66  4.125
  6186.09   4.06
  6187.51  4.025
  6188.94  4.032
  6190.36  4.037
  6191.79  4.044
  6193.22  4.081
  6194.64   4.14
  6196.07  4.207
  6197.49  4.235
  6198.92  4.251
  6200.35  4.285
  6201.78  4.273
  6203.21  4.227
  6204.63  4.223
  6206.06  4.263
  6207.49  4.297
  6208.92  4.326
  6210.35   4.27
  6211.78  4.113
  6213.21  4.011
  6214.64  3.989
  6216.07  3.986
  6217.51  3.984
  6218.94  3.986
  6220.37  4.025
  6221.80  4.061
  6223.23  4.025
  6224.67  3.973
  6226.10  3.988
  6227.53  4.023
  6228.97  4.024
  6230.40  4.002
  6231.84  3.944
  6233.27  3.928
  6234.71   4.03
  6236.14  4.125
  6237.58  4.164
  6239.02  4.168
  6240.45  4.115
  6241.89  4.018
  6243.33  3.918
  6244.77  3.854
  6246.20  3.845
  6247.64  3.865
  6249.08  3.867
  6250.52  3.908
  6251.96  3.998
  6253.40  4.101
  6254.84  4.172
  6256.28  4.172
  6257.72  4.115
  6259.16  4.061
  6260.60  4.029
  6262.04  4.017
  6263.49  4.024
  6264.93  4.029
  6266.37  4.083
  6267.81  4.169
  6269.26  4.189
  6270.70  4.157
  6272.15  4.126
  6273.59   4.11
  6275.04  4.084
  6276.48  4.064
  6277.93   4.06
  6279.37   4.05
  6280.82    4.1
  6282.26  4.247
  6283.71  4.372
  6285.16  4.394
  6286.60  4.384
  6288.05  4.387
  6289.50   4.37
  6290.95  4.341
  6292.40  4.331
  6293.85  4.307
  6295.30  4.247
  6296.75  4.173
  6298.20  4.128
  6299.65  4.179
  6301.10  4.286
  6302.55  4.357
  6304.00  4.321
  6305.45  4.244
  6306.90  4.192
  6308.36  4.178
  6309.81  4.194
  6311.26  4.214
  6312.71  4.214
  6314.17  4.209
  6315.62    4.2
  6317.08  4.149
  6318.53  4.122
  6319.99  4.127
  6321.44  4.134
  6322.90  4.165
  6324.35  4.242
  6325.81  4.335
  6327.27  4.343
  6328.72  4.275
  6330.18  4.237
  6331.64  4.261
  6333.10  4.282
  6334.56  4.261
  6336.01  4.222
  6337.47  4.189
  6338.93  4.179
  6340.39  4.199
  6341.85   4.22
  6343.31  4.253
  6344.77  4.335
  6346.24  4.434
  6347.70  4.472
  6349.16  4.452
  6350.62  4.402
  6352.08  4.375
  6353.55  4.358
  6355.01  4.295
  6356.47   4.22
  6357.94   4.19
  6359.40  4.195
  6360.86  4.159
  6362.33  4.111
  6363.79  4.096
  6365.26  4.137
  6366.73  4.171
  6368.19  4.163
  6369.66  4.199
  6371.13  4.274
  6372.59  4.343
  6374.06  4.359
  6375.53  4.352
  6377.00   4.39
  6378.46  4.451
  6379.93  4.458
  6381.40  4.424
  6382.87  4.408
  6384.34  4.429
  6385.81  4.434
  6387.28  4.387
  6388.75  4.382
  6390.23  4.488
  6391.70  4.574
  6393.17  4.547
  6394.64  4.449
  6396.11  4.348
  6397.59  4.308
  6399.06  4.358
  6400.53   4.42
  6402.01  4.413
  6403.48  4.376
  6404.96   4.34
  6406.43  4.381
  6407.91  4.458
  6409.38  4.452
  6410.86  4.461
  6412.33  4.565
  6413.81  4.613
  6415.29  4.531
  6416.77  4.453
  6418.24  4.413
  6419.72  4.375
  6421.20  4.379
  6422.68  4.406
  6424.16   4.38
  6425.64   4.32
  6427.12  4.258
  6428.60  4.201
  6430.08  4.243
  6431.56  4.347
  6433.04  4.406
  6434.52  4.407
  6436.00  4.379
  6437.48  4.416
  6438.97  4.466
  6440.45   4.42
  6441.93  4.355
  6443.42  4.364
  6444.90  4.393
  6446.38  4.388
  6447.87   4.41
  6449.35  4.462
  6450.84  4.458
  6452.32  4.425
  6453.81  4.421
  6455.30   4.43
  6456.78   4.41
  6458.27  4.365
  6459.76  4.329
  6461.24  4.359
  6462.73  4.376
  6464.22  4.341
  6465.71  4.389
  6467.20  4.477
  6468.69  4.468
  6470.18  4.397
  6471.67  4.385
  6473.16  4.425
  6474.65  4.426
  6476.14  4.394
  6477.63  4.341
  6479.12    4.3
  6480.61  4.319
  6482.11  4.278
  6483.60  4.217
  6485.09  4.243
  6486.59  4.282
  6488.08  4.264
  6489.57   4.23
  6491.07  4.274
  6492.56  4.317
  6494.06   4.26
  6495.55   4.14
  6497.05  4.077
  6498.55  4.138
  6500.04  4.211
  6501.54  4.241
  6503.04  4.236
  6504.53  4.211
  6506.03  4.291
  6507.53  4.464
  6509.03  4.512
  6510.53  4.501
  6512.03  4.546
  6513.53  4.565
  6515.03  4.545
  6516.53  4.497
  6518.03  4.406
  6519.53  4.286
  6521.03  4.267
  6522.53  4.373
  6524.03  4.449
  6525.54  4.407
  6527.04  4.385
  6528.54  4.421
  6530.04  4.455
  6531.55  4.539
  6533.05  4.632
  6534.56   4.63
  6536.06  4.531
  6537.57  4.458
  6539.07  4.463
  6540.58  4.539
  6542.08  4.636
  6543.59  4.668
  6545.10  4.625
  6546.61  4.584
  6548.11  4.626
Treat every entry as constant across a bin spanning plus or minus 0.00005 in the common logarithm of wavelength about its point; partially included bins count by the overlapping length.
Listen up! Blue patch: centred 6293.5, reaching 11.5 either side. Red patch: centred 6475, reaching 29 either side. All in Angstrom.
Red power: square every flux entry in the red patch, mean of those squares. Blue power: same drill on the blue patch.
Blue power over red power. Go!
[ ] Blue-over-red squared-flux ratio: 0.99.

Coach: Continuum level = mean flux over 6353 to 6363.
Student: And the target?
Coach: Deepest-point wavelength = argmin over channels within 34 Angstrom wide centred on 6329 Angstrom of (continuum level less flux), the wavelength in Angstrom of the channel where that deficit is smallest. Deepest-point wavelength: 6327.27 Angstrom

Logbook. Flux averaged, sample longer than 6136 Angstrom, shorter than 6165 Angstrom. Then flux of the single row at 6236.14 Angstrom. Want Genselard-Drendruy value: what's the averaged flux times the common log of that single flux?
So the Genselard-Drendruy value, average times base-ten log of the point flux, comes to 2.62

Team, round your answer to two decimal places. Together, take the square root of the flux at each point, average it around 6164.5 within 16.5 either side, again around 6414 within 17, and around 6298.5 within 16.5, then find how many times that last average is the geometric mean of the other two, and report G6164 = 1.00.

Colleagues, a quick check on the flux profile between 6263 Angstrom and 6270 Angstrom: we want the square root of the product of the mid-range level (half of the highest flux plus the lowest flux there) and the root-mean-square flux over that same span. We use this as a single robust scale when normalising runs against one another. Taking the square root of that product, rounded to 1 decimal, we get 4.1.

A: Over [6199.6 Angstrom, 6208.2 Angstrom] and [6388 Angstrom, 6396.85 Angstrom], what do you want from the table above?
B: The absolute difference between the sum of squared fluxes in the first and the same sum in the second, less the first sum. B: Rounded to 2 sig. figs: -98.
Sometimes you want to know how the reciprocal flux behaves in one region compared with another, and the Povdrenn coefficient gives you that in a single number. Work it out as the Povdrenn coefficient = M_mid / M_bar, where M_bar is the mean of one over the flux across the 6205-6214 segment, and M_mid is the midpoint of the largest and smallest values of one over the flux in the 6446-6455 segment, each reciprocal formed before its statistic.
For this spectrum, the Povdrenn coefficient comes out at 0.95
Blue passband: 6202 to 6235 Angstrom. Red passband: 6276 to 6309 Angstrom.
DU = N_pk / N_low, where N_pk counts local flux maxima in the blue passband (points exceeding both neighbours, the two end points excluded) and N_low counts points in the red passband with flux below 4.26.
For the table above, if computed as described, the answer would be 0.25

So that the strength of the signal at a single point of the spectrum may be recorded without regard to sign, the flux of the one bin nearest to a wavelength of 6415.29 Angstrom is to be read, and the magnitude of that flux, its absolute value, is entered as 4.53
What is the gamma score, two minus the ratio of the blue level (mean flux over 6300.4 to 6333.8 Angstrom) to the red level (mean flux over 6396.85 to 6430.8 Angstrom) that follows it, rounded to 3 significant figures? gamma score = 1.04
